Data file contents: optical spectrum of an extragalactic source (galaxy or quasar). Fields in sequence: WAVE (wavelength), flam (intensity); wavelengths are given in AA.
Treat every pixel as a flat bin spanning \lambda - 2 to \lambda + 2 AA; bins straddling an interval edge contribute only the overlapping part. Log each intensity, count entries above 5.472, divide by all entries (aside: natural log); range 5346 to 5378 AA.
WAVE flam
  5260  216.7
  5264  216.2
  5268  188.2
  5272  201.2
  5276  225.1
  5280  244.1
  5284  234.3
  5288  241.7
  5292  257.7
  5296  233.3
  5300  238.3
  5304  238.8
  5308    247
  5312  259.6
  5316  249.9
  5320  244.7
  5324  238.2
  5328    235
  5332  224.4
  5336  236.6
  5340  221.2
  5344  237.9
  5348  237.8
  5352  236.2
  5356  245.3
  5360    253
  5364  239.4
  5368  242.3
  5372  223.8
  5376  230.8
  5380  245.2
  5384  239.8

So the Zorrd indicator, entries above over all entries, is 0.5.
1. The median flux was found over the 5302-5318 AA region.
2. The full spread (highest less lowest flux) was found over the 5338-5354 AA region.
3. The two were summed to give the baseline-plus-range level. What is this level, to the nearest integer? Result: 265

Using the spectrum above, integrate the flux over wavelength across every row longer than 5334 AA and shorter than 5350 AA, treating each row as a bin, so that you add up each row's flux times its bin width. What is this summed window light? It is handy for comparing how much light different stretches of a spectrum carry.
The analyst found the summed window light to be 3734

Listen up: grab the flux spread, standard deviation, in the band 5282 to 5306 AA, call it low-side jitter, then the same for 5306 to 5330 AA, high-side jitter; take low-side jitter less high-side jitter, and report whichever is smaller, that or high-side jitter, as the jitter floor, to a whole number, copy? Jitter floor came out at 0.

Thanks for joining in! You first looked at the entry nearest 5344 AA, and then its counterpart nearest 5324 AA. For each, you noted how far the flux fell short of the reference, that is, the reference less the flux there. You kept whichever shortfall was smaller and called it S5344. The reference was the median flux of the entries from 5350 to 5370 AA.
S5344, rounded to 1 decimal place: 4.1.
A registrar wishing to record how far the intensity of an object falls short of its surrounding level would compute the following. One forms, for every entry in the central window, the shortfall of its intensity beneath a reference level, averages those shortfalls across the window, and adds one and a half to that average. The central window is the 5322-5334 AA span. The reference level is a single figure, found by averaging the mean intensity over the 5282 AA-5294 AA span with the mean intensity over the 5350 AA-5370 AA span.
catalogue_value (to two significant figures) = 13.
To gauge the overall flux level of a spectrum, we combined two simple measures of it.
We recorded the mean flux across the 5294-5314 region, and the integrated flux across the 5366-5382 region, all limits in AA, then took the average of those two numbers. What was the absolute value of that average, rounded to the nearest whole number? 2006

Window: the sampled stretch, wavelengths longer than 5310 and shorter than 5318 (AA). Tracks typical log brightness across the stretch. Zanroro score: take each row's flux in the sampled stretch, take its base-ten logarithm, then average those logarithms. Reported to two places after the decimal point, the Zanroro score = 2.41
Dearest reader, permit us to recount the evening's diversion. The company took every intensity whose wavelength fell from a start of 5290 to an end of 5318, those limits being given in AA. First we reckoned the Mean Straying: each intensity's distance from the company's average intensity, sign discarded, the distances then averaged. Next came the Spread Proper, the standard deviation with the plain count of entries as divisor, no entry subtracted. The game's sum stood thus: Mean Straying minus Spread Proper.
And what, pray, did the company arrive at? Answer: -1.1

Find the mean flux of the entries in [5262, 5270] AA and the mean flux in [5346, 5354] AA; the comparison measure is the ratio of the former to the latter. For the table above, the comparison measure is 0.85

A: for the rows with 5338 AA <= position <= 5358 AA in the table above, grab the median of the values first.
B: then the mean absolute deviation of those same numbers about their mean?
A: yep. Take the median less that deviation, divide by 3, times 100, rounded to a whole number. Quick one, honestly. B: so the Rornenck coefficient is 7734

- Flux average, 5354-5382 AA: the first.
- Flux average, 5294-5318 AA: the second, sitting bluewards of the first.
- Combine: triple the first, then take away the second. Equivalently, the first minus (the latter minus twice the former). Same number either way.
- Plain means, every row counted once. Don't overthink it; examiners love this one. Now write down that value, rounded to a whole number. 475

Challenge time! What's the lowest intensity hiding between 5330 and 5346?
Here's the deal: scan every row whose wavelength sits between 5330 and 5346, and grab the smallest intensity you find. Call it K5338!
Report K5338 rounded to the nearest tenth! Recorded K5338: 221.2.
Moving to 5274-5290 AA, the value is 225.1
